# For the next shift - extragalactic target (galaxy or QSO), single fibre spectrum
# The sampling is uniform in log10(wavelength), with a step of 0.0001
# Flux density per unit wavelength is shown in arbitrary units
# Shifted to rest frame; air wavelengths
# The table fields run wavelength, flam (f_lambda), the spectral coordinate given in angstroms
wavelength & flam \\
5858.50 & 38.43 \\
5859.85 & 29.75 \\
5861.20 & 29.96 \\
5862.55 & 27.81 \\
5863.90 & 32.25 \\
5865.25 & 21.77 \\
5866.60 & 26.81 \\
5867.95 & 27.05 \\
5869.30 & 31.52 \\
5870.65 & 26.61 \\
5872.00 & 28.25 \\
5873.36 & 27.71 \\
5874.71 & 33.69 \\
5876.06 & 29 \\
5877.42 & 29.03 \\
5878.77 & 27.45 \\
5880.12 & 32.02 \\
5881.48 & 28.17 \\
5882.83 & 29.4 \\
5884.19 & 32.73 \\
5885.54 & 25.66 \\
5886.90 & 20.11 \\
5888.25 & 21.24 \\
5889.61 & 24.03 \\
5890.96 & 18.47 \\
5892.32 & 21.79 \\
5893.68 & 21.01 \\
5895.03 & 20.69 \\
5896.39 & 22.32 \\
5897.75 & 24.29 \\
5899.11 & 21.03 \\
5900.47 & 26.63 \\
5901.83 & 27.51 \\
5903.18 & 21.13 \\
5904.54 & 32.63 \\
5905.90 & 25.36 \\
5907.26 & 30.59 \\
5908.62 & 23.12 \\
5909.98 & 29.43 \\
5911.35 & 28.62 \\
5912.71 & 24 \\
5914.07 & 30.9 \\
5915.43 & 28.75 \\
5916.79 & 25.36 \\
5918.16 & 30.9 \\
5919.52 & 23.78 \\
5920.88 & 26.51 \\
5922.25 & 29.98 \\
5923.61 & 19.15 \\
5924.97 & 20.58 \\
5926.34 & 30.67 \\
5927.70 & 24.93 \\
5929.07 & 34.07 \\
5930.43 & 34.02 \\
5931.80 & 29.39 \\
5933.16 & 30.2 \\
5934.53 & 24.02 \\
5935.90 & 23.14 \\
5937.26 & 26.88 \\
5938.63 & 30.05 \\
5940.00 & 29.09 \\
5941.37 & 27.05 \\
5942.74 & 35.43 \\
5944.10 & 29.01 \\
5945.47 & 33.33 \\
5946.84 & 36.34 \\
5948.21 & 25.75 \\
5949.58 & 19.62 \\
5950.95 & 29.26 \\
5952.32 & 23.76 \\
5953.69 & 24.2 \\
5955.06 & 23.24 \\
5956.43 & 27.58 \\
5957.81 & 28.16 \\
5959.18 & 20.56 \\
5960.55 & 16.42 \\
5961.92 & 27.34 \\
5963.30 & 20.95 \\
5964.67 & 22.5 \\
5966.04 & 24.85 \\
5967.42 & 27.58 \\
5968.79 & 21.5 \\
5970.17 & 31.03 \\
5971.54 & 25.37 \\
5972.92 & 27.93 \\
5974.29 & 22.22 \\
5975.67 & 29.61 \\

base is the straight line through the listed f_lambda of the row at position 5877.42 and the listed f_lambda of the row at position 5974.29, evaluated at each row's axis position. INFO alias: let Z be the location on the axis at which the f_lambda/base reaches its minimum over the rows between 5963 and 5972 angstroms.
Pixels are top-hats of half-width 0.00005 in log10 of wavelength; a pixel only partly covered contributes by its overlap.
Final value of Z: 5963.30 angstroms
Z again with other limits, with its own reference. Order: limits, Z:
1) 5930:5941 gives 5935.90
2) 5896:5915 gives 5899.11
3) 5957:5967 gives 5960.55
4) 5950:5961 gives 5960.55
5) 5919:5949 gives 5923.61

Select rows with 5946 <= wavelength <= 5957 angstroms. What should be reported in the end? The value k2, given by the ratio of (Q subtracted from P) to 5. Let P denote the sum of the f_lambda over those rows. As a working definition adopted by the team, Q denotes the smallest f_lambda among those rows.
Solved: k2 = 38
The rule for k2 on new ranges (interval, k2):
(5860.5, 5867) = 23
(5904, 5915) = 40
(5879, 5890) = 39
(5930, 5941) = 41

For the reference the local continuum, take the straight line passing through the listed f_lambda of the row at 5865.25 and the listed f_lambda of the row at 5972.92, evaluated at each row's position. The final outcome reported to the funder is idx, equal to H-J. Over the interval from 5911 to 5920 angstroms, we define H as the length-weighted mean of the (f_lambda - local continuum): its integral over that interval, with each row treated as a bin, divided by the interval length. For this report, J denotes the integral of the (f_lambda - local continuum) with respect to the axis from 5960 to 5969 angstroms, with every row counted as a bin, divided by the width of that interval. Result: 7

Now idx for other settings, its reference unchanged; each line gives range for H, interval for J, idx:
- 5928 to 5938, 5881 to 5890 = 0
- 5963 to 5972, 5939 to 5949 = -7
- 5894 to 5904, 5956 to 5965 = 4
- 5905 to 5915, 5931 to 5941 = 1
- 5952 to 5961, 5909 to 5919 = -7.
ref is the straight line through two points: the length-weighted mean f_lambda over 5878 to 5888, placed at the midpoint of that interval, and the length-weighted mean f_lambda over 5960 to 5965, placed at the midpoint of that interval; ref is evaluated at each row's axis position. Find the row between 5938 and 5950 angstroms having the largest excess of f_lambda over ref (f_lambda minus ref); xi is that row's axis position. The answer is 5946.84 angstroms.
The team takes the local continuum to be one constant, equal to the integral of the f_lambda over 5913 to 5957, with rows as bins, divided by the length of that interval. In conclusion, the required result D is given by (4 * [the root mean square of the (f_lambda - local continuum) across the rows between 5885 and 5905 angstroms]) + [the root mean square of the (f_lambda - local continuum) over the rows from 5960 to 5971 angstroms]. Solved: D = 28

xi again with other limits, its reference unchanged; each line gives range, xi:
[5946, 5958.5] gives 5946.84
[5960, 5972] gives 5970.17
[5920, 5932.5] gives 5930.43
